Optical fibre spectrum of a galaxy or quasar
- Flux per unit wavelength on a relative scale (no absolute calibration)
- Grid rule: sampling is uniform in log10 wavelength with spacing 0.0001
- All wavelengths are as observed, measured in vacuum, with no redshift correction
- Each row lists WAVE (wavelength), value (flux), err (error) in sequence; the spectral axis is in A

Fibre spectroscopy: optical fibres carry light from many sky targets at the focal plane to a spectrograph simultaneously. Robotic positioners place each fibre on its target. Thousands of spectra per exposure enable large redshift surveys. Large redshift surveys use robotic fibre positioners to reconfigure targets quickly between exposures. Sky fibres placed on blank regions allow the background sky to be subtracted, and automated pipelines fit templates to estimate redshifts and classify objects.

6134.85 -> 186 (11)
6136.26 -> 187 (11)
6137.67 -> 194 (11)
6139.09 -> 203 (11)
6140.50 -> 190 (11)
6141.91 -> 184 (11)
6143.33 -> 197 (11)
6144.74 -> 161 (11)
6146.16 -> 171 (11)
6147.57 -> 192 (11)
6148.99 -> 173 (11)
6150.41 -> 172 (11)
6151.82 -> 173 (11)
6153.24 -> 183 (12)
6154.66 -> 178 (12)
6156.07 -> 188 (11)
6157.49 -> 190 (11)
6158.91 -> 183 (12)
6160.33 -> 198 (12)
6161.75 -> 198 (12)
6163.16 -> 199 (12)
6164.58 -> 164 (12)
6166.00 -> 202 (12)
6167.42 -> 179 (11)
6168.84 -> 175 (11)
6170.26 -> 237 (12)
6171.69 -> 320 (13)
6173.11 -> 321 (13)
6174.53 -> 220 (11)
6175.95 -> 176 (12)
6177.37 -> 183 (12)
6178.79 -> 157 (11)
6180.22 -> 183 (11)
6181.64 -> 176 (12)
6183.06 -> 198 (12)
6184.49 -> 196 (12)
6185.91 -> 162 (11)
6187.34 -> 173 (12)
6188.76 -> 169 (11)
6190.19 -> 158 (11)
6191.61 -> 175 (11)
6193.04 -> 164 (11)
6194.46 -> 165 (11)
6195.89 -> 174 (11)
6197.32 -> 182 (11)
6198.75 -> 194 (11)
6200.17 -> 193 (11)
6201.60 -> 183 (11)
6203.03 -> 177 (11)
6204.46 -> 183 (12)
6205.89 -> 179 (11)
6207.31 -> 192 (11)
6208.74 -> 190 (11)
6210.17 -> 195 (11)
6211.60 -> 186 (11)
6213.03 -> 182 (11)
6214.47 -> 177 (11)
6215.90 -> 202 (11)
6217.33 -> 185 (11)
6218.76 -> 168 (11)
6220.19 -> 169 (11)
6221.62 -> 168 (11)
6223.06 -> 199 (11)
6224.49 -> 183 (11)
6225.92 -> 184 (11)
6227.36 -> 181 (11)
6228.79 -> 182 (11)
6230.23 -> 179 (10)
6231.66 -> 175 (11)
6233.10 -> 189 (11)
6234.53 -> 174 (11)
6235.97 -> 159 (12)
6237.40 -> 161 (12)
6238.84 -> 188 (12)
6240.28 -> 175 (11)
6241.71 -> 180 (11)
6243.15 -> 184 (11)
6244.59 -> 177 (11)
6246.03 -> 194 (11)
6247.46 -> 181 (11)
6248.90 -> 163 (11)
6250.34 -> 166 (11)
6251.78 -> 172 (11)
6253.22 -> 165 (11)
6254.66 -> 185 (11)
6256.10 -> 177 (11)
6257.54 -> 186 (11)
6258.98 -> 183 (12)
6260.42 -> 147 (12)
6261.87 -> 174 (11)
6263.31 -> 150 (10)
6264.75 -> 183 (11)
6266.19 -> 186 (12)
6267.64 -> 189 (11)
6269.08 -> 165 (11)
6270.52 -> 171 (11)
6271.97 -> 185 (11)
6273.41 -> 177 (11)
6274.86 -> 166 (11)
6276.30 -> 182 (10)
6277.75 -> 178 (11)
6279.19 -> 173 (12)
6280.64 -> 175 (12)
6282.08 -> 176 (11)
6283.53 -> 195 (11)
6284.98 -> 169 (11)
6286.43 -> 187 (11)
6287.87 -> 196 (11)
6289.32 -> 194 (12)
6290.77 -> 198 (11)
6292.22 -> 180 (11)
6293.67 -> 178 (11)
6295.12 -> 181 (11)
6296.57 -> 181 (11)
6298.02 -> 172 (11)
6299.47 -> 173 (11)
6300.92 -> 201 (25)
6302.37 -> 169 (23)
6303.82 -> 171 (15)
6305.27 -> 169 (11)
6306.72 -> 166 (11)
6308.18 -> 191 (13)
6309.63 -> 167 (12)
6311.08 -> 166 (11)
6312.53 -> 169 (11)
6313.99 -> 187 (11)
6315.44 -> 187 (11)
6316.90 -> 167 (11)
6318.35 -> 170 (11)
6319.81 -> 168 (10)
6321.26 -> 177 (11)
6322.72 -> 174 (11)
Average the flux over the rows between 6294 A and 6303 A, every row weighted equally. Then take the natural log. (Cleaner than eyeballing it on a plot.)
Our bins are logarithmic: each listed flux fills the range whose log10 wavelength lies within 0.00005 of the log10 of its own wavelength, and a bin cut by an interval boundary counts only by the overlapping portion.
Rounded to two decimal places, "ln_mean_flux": 5.19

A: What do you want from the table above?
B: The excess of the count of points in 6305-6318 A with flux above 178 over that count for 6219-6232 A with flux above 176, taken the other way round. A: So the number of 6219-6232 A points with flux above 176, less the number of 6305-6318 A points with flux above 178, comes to 3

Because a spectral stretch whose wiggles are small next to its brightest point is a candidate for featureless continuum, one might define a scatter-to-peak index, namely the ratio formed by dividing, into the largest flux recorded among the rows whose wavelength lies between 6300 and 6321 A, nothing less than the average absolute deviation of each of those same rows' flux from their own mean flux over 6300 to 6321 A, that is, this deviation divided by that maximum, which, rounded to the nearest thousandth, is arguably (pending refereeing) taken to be 0.047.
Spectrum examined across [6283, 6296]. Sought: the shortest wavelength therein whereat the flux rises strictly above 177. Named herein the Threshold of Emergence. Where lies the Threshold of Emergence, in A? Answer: 6283.53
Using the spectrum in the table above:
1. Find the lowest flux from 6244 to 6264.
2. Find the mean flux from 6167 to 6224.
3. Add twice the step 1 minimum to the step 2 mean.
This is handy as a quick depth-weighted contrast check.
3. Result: 483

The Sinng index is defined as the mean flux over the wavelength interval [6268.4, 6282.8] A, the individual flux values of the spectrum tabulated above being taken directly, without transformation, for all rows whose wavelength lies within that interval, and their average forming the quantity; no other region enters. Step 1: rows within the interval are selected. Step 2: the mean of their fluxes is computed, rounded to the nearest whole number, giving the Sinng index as 175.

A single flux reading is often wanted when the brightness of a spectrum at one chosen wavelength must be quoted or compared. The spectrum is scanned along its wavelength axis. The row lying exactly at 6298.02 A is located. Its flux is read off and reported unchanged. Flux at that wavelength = 172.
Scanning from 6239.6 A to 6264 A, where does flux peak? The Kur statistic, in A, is 6246.03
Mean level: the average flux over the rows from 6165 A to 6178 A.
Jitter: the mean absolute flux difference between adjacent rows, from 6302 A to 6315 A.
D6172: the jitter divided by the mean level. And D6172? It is 0.044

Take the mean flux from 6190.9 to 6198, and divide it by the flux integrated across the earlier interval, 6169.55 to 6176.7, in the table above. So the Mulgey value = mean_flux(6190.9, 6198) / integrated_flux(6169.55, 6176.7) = 0.095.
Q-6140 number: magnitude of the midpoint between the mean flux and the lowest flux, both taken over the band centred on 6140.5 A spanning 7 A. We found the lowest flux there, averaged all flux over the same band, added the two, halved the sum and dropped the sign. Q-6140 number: 189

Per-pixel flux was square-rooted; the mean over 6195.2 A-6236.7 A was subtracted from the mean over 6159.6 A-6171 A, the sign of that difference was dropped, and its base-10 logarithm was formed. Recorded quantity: -0.38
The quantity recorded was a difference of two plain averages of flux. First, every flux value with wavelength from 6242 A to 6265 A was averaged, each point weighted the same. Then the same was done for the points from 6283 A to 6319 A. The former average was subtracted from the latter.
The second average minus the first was 5.2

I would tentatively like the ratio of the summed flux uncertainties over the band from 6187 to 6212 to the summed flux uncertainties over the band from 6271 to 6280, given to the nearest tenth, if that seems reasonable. 3.0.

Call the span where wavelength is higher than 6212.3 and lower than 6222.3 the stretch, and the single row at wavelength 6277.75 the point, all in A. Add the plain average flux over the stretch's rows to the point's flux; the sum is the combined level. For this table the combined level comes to 357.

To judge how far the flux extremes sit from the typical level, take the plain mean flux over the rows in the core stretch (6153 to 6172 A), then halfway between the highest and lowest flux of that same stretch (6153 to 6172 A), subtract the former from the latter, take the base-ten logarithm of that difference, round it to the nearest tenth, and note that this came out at 1.6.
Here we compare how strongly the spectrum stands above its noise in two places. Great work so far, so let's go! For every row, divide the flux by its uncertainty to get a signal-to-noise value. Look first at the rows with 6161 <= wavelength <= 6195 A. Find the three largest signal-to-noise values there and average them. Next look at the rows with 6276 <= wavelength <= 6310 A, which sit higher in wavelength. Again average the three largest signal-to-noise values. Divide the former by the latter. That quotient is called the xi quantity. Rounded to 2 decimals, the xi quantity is 1.28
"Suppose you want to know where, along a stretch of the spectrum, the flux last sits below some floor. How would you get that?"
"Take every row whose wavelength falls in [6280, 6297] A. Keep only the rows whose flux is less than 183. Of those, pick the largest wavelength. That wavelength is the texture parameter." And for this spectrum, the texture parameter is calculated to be 6296.57 A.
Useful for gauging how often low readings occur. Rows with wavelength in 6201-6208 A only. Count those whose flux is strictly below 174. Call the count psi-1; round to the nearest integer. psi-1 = 0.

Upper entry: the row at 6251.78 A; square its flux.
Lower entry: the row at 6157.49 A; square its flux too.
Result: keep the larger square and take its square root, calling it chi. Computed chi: 190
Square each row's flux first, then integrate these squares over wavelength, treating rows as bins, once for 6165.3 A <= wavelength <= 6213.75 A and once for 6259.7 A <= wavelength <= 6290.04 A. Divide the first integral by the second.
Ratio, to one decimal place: 1.9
